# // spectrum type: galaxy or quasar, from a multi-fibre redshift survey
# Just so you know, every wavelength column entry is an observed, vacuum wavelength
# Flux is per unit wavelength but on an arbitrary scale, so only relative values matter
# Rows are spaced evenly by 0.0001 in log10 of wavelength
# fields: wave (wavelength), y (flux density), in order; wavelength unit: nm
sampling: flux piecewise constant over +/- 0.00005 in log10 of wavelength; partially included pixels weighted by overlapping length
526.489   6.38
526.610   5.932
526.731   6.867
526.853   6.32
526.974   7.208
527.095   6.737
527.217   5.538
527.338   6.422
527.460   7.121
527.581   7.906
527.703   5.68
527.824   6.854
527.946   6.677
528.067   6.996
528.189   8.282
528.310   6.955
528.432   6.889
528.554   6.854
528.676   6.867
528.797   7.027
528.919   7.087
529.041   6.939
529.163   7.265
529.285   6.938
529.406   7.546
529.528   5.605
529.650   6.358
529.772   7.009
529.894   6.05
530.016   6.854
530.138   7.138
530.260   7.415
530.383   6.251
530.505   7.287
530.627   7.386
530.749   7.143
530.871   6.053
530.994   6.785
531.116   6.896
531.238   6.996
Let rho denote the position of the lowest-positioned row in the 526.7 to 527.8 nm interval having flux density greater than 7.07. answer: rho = 526.974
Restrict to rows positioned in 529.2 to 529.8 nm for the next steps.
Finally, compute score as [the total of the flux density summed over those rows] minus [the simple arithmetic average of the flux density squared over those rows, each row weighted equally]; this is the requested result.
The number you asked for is -12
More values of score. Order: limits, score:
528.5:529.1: -14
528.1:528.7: -16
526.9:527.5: -11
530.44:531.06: -14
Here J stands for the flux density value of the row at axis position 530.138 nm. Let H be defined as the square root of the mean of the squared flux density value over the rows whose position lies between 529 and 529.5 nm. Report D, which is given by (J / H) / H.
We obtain 0.139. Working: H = 7.18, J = 7.138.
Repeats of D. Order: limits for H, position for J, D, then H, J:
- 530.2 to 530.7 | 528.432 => 0.137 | 7.10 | 6.889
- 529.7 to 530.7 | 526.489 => 0.132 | 6.94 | 6.38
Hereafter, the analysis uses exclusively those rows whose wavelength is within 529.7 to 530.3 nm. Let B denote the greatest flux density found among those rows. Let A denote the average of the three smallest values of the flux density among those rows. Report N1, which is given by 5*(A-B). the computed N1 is -4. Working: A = 6.6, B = 7.415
